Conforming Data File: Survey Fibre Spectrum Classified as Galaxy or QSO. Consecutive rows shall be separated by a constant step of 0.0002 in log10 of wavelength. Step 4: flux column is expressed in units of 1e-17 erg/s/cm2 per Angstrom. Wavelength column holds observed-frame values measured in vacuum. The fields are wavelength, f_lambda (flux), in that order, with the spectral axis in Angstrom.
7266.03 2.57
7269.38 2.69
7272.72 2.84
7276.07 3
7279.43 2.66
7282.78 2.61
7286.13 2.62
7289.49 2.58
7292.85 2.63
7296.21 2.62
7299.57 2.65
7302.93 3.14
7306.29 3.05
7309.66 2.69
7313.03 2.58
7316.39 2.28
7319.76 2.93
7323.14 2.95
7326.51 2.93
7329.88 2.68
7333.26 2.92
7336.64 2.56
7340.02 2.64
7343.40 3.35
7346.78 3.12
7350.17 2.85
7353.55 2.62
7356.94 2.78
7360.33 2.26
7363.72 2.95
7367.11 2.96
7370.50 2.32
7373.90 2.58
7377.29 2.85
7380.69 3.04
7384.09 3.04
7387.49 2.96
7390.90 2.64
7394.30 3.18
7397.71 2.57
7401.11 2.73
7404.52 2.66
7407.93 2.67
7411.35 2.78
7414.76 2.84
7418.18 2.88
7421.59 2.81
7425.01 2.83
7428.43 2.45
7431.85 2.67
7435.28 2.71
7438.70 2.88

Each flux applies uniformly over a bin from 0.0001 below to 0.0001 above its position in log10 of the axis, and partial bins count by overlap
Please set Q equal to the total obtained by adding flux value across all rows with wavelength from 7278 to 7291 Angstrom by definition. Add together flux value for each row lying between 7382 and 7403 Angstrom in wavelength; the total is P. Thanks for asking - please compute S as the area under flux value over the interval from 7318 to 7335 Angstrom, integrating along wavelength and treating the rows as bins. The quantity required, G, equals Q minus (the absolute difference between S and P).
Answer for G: -21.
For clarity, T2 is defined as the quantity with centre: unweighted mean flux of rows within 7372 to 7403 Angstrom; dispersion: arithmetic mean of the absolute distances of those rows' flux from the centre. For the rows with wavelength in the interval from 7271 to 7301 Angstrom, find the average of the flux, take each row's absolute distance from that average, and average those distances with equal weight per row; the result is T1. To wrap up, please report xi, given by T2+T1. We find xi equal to 0.292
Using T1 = 0.10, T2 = 0.190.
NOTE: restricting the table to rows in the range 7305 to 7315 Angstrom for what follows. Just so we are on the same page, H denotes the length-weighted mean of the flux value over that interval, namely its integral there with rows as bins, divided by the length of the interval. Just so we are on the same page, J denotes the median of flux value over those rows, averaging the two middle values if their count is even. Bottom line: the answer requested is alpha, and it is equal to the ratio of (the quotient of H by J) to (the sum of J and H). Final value 0.188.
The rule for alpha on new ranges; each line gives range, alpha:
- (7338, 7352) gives 0.167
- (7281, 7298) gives 0.191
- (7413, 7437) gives 0.176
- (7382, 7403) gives 0.176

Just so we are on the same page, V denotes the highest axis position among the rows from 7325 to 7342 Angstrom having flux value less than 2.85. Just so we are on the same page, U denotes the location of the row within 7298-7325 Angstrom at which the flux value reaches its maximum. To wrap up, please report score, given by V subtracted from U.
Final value -37.1 Angstrom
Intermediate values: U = 7302.93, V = 7340.02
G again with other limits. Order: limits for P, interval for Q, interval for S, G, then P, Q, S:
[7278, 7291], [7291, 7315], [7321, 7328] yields 9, 10.5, 19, 21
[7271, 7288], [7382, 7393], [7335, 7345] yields -6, 13.7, 9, 28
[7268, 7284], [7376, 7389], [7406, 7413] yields 7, 13.8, 12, 19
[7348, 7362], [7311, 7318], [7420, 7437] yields -30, 10.5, 5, 46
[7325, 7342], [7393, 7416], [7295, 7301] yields 17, 13.7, 19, 16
